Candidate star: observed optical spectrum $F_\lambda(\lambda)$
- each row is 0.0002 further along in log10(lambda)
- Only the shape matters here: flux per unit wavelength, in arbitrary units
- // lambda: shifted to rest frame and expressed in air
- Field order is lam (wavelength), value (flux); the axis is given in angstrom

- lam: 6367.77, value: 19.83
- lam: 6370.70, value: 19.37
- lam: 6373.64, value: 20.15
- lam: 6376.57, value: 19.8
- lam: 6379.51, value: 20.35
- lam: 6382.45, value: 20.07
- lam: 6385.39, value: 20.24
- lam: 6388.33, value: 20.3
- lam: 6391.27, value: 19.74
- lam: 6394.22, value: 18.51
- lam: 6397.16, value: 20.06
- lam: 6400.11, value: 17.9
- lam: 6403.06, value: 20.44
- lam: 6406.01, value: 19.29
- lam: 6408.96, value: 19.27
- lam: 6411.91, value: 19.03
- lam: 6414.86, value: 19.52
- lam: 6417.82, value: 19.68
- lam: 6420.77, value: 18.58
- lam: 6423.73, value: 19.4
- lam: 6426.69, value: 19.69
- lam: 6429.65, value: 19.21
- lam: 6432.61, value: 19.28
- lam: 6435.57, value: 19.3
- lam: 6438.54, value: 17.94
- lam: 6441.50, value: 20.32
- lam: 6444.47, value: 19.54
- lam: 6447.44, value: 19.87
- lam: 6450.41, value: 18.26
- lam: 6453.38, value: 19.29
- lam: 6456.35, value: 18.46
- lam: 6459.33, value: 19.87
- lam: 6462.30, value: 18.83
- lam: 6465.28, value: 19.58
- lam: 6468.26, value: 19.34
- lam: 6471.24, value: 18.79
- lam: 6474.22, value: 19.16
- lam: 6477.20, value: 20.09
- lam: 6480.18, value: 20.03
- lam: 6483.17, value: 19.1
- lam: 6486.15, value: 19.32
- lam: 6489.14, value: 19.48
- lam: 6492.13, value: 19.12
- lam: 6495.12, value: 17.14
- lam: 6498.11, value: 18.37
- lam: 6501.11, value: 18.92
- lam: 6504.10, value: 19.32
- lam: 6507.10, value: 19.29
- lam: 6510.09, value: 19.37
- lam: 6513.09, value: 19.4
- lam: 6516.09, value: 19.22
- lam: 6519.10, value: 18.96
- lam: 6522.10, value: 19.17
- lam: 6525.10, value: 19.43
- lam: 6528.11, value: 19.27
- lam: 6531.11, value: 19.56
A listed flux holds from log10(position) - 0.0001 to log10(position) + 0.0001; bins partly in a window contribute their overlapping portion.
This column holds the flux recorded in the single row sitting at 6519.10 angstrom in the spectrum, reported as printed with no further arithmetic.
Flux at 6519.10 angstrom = 18.96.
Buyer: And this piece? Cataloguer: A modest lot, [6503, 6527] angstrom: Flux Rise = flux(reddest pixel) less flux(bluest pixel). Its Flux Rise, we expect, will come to 0.11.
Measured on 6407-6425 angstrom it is 0.13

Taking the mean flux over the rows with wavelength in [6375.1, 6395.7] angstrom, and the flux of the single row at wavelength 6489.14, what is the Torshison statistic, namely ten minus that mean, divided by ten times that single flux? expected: -0.0506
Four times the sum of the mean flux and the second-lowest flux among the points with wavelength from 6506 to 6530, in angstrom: 154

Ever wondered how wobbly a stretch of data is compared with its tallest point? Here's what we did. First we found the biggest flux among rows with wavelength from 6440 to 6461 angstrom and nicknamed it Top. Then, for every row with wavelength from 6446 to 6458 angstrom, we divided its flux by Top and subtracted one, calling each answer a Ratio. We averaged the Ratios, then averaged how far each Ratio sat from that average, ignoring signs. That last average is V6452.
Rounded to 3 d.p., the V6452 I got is 0.030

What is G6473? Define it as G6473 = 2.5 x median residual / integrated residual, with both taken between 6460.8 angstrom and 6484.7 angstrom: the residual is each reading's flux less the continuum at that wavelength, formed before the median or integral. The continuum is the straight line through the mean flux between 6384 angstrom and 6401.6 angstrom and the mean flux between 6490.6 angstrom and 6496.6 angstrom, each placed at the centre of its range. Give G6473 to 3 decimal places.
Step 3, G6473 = 0.093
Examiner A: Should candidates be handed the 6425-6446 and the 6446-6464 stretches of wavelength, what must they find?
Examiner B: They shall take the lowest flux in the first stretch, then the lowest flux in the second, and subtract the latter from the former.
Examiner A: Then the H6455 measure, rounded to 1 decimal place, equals -0.3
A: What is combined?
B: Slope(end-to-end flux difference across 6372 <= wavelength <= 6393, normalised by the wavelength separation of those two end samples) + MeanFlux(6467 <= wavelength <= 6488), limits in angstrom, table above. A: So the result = 19.4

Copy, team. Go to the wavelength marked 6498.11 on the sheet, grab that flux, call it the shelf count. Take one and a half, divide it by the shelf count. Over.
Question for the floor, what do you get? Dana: 0.0817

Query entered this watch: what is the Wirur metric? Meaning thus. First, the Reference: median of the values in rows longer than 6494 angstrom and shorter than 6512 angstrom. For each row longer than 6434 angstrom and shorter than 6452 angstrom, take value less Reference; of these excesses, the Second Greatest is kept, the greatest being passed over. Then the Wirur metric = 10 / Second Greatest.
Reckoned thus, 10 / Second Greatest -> 13.1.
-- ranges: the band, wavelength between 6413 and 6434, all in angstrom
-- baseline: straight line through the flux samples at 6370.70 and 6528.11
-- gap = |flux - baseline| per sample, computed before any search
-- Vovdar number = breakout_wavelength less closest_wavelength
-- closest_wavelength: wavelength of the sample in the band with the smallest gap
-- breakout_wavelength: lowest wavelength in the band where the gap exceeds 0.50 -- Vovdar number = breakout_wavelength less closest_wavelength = -11.8 angstrom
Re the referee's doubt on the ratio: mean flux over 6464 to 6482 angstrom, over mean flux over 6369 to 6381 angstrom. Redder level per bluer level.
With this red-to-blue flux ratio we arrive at 0.979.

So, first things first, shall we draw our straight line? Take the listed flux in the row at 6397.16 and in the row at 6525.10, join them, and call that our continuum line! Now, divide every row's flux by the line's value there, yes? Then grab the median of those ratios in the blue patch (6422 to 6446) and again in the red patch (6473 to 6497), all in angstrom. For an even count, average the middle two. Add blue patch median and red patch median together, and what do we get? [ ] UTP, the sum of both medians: 1.95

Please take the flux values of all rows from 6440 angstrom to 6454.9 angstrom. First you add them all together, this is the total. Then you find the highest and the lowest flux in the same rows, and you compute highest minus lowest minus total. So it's -95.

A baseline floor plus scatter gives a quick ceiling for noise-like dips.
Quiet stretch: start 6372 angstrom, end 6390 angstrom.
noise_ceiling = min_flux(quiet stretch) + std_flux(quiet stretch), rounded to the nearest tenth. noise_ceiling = 20.0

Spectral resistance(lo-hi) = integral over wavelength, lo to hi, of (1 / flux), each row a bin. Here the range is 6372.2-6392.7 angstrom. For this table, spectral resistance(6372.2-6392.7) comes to 1.0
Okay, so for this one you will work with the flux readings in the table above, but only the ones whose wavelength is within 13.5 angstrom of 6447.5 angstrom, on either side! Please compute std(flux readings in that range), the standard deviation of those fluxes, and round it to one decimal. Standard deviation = 0.8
